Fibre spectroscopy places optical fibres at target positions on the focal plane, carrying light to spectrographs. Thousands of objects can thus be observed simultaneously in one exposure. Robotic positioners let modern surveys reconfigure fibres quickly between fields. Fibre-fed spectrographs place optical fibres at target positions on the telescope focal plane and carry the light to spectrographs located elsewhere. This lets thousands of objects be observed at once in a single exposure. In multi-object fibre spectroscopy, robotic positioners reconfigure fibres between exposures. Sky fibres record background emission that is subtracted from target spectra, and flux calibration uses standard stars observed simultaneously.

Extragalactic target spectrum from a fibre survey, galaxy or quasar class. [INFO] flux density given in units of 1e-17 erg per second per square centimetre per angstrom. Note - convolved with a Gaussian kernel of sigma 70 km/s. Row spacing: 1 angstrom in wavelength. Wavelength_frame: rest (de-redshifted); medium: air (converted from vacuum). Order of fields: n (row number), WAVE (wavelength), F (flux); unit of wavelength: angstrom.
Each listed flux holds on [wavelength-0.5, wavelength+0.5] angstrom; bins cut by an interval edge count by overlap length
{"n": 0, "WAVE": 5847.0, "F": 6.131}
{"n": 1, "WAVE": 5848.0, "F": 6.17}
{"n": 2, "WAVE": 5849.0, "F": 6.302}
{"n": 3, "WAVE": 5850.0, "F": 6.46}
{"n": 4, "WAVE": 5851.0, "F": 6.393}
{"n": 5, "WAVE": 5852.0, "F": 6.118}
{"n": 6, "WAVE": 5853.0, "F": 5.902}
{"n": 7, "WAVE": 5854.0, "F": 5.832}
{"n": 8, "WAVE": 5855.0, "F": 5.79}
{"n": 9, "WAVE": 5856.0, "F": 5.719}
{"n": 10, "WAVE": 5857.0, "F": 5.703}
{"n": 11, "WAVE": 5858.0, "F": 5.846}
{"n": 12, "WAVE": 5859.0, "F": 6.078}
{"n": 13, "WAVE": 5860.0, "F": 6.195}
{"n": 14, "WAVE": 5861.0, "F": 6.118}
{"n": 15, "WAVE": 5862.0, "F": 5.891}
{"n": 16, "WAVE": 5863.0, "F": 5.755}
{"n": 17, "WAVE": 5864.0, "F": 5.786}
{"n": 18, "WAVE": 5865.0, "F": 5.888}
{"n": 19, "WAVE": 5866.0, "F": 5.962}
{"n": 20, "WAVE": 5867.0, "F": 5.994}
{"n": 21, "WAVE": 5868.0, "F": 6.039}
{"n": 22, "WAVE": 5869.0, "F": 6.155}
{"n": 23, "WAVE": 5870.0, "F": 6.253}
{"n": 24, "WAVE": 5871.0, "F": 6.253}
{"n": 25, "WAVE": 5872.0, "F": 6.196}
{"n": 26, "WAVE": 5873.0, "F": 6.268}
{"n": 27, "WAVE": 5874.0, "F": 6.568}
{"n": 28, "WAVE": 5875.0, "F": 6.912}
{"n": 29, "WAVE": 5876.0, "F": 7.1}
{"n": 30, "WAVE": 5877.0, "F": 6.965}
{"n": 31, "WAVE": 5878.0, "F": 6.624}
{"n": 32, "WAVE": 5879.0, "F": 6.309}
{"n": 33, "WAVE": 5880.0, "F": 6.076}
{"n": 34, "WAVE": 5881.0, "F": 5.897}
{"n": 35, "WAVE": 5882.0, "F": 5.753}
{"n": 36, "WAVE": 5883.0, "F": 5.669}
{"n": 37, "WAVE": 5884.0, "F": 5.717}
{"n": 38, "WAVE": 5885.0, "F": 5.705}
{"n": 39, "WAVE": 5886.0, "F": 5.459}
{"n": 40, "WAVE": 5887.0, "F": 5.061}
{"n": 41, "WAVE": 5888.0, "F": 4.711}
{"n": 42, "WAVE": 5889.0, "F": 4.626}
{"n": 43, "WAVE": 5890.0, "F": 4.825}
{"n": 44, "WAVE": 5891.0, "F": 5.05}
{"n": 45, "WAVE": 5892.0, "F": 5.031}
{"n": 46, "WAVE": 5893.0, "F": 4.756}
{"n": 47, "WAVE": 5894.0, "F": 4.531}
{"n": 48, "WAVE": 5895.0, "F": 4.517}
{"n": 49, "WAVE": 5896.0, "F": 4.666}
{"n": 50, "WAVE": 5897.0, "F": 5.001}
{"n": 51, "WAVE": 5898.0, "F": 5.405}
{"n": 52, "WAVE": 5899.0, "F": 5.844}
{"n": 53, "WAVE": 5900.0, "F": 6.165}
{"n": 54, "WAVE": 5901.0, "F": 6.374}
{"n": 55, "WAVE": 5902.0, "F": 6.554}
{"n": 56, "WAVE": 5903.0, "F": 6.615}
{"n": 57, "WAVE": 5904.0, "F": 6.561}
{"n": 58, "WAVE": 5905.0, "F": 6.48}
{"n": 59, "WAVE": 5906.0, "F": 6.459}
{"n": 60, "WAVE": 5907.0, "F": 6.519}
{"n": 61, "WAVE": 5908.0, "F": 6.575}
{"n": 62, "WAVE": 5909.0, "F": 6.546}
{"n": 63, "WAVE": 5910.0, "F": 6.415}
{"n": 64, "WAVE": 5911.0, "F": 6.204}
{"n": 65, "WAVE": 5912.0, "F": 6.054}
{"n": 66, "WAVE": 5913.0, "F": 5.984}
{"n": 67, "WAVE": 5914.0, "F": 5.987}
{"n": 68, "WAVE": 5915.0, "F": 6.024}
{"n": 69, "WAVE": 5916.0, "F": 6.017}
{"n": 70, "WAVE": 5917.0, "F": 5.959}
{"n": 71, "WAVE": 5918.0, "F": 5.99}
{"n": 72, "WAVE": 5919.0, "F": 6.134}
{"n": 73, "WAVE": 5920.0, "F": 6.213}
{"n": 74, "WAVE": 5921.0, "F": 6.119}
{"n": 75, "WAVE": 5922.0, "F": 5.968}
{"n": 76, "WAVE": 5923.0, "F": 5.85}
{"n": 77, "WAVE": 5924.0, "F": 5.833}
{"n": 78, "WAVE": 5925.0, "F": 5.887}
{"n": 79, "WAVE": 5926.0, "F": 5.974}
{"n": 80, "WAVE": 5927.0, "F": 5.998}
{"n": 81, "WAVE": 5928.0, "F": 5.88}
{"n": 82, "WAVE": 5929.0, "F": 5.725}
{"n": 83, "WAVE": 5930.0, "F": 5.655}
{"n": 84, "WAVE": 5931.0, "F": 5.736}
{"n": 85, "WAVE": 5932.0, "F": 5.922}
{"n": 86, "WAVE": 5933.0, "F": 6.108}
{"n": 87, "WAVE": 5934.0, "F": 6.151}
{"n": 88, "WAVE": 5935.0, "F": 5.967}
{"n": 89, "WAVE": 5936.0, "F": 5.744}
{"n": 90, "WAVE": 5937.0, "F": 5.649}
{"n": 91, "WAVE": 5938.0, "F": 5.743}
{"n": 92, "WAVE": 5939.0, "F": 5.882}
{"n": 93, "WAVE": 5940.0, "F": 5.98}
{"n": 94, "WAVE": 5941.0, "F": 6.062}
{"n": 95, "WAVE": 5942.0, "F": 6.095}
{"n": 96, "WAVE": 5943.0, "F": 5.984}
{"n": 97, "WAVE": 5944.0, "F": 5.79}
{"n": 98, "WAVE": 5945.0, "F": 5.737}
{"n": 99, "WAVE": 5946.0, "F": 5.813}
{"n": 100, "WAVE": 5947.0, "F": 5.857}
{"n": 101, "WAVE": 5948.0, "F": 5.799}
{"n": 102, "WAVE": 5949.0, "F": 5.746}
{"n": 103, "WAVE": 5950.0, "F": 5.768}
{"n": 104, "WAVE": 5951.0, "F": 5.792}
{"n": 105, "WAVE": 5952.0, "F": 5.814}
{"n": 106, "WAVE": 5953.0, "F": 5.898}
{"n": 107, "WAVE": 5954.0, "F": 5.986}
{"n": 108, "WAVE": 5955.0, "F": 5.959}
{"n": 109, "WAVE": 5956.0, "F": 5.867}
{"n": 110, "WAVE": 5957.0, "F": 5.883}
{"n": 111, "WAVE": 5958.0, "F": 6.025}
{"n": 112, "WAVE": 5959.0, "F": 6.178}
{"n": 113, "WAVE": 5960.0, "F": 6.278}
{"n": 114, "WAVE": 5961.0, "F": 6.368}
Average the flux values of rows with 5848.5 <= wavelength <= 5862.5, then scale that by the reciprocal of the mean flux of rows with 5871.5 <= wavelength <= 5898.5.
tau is 1.07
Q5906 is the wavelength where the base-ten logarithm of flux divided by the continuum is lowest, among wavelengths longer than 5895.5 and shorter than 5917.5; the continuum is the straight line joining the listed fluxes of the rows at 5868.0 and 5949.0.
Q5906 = 5896.0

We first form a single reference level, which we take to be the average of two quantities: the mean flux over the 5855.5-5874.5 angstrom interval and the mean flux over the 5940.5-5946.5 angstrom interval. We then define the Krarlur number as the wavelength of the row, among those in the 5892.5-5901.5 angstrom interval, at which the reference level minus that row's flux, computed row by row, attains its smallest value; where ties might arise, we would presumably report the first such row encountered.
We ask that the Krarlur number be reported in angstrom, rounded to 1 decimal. 5901.0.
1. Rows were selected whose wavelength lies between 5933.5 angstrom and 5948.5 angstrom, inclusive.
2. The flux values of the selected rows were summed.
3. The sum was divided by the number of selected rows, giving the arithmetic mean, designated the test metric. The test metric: 5.88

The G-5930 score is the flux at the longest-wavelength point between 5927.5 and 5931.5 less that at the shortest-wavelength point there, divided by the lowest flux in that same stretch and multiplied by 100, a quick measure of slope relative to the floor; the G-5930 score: -3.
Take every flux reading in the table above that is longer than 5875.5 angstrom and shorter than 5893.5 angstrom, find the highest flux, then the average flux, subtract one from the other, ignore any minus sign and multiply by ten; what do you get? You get 15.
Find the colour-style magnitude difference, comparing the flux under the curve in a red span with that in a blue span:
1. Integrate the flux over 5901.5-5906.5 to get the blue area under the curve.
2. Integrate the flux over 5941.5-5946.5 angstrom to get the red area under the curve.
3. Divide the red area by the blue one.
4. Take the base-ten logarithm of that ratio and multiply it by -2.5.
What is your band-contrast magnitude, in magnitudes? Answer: 0.11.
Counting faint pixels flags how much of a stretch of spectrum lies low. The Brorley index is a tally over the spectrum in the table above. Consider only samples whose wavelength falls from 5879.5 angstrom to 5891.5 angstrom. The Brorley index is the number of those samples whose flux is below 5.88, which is 10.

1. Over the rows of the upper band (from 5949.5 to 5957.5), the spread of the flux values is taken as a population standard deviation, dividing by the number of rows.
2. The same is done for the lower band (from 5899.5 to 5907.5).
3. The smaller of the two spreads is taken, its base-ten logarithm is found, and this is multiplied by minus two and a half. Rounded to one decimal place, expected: 2.9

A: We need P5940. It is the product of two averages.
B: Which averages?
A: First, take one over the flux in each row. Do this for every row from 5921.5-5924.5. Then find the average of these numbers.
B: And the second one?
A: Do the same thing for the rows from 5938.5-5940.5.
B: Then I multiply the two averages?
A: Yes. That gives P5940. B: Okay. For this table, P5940 0.029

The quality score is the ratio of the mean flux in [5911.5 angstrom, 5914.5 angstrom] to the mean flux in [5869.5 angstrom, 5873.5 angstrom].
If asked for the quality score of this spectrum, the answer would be 0.96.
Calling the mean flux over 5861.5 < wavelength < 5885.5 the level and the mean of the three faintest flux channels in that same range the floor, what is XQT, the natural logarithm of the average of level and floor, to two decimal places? 1.78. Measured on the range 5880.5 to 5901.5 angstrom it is 1.59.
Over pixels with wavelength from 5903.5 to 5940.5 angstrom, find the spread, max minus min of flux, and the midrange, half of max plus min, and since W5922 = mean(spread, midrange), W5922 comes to 3.52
